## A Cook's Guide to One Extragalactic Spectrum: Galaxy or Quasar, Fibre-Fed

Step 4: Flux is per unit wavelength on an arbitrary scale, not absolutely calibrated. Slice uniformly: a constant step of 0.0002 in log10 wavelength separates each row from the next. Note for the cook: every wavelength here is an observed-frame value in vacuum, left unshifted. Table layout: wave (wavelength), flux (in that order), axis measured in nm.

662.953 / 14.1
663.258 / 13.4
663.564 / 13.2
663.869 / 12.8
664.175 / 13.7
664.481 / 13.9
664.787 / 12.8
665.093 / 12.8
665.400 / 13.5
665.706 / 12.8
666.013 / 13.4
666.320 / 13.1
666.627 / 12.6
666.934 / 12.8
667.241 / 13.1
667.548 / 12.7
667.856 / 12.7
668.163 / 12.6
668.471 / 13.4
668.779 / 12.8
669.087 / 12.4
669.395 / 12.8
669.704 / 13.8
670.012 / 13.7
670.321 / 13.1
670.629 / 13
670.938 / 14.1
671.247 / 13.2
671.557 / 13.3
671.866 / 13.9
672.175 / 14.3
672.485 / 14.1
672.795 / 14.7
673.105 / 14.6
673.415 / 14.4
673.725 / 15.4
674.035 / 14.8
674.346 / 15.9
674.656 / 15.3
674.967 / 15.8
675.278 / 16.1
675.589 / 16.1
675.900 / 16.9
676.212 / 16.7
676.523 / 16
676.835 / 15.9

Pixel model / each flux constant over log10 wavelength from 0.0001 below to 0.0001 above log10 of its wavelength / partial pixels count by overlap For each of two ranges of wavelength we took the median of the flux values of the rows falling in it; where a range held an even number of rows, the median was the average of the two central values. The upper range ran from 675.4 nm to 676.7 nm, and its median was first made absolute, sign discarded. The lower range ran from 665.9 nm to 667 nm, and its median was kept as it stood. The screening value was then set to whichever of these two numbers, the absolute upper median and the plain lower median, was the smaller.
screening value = 12.95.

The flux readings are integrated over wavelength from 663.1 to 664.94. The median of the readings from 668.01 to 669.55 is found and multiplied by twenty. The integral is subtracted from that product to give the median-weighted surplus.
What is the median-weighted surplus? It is 232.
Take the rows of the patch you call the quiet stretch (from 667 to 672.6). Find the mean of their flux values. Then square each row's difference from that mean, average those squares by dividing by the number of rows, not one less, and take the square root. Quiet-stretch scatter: 0.6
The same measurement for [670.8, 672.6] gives 0.4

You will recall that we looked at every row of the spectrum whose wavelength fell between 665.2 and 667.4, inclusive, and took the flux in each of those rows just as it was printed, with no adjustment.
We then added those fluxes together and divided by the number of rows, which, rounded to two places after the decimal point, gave 13.04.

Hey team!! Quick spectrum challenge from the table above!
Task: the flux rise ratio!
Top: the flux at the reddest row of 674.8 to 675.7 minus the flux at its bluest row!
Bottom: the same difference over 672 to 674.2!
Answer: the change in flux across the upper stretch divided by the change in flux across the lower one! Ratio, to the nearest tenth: 0.6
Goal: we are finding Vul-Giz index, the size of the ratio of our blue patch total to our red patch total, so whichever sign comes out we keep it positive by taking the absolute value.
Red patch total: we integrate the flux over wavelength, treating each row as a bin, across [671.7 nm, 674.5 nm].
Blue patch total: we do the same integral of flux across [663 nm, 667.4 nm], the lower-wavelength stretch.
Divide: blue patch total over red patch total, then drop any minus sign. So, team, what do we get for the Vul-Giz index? 1.4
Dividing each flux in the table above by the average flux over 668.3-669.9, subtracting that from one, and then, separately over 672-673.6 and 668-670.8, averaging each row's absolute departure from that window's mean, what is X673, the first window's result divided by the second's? 0.48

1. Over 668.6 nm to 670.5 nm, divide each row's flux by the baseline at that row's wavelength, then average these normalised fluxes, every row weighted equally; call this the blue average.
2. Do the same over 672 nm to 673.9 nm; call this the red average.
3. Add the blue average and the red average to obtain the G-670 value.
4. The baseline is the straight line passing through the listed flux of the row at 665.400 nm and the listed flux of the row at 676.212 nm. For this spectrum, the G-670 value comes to 1.82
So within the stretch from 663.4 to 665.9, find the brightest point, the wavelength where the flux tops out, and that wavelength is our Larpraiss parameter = 664.481 nm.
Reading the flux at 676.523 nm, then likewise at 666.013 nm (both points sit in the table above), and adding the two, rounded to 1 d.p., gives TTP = 29.4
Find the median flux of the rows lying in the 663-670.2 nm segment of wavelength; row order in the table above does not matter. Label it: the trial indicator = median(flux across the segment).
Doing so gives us 12.8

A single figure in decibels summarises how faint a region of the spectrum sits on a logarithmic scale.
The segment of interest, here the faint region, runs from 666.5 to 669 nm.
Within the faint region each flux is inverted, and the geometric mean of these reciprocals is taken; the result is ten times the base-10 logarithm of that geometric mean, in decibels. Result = -11.1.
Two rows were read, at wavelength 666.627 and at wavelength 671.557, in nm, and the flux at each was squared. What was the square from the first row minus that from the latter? -18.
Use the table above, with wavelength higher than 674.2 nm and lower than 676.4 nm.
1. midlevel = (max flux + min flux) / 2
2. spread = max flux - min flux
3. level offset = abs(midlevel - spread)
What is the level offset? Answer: 14.5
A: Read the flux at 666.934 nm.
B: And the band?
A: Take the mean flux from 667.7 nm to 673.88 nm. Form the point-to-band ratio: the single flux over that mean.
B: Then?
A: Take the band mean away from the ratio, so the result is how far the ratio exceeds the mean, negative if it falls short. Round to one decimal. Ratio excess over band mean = -12.7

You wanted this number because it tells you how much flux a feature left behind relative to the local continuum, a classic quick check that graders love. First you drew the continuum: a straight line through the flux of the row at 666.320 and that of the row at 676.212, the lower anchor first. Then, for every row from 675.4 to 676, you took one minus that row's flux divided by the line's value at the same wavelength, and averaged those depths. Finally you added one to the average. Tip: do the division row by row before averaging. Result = 1.00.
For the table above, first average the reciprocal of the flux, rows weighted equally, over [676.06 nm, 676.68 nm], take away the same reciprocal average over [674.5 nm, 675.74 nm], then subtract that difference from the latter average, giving 0.065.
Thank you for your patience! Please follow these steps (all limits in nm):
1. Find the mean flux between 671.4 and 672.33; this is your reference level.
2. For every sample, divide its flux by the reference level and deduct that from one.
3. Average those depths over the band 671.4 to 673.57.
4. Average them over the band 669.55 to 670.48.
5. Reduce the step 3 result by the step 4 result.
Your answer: -0.047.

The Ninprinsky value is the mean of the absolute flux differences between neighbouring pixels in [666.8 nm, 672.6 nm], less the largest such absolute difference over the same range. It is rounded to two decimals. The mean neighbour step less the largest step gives -0.65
